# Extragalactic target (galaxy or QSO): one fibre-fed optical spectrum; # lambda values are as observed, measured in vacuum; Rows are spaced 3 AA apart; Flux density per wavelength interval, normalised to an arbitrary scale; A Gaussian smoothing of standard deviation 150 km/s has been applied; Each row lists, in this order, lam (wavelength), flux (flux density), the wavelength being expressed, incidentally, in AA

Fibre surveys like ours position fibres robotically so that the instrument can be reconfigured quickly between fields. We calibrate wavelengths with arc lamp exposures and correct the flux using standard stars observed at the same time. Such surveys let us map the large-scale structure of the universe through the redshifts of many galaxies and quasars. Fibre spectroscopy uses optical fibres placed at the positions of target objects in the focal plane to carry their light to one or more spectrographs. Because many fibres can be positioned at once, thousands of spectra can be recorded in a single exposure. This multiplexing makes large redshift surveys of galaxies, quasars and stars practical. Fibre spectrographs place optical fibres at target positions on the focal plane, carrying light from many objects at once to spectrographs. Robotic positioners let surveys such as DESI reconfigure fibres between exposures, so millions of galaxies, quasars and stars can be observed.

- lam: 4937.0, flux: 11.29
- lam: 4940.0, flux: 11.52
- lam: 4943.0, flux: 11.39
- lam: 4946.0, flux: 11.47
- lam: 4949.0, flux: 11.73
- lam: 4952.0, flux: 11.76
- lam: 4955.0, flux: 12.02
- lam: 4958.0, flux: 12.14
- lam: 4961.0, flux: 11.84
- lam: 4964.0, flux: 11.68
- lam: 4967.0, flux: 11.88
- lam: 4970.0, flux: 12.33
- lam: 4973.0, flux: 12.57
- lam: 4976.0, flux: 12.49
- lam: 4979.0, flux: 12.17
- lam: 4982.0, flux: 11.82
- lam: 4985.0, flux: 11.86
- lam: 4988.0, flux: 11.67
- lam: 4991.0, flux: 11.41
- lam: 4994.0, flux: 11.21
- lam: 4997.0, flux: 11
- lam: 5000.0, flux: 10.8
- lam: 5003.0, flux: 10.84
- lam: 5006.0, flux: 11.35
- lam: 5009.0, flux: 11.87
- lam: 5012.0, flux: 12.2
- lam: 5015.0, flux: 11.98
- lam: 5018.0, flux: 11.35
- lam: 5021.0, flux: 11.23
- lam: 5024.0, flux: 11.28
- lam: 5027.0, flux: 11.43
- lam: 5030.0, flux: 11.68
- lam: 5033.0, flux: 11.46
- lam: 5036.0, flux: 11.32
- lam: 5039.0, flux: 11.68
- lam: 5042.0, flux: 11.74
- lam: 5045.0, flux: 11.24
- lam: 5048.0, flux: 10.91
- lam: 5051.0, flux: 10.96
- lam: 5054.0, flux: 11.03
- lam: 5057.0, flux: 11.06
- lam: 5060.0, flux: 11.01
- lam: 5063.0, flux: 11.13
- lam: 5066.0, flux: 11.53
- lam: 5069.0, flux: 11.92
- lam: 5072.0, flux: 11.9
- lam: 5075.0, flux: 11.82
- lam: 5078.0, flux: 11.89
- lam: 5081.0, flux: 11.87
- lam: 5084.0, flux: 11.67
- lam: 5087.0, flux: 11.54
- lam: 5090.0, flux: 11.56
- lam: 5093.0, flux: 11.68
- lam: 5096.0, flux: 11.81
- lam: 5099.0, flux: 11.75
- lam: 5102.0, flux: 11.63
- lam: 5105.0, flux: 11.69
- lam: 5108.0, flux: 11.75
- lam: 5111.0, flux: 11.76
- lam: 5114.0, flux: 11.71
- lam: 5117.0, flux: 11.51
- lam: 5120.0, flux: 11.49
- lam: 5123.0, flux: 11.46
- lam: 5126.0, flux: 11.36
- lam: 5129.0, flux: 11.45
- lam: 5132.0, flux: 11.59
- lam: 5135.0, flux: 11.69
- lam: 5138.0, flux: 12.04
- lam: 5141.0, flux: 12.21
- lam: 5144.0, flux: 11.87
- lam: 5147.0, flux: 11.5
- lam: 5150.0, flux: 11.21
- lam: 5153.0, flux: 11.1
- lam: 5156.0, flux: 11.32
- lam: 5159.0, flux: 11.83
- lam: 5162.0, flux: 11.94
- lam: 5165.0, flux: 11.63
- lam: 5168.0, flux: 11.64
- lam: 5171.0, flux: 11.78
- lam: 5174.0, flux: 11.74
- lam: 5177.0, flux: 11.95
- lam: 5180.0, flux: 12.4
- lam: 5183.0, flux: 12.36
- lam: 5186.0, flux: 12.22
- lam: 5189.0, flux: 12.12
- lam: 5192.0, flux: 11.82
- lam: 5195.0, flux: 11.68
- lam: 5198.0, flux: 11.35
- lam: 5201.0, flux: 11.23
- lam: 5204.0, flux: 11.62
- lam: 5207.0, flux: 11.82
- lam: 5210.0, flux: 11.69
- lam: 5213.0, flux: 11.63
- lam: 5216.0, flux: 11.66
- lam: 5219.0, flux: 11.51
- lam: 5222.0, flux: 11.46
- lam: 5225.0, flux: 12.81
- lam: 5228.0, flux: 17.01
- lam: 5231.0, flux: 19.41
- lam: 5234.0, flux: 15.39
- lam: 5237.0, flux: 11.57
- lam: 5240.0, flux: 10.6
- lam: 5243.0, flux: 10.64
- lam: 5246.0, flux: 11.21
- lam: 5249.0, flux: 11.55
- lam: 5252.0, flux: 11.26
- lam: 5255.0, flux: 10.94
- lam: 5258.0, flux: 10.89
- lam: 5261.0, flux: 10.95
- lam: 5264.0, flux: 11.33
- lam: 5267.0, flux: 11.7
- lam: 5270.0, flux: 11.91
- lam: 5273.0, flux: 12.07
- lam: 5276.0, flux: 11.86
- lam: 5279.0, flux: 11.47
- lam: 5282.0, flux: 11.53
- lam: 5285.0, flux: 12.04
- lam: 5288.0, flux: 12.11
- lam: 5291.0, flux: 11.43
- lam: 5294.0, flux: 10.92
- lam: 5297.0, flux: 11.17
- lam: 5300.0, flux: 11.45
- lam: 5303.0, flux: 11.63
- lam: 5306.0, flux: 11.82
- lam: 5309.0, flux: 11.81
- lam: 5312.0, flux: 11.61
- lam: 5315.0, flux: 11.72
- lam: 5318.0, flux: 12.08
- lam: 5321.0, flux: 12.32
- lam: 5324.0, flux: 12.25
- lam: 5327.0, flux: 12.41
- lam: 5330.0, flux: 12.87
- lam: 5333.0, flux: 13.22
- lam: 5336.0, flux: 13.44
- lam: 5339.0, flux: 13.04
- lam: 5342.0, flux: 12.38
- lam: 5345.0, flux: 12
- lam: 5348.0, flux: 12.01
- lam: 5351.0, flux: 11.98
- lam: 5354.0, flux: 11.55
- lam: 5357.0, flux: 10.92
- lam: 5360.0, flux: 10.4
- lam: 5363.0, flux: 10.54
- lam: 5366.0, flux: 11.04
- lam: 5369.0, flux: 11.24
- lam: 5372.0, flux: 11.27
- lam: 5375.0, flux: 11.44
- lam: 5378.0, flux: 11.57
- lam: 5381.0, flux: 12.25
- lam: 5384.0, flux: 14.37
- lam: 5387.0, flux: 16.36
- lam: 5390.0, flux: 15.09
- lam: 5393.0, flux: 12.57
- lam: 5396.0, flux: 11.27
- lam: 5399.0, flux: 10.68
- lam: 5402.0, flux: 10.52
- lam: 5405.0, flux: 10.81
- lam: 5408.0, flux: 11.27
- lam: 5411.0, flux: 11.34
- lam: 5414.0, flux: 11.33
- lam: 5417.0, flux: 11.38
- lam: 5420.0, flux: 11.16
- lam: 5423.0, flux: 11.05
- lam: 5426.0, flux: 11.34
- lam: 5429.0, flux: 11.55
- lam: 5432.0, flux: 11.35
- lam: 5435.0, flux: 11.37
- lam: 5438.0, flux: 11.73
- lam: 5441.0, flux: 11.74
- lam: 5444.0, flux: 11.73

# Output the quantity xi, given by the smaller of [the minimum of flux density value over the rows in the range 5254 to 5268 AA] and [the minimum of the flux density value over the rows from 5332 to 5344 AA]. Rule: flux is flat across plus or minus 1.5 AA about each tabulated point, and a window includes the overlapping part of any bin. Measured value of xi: 10.9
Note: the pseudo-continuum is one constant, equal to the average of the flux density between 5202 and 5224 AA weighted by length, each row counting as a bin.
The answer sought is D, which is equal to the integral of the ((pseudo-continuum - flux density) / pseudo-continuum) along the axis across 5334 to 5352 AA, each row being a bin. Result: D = -1.3 AA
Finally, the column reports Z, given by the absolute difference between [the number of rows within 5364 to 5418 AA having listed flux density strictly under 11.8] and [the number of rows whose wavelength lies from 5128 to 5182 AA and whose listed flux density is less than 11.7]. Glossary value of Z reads 4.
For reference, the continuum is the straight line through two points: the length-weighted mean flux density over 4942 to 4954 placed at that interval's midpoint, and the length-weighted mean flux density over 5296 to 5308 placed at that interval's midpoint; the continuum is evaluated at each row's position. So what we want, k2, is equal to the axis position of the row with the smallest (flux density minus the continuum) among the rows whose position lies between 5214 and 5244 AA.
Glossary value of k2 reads 5240.0 AA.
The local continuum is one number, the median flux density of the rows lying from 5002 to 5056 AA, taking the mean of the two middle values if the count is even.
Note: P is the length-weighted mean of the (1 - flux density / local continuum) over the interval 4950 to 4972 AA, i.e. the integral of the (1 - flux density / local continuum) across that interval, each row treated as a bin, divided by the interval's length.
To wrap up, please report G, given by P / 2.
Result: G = -0.027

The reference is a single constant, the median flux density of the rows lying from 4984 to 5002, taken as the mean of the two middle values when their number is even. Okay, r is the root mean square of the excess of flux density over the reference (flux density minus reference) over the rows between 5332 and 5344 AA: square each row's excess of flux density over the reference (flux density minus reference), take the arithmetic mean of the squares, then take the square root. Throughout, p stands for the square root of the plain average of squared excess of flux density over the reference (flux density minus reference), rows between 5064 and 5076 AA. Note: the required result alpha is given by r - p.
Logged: 1.2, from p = 0.5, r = 1.76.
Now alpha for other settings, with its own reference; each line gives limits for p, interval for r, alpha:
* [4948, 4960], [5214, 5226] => 0.2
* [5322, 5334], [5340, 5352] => -0.6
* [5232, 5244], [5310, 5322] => -1.4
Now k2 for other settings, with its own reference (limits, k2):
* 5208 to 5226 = 5222.0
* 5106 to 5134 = 5126.0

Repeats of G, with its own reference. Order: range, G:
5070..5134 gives -0.014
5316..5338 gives -0.057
